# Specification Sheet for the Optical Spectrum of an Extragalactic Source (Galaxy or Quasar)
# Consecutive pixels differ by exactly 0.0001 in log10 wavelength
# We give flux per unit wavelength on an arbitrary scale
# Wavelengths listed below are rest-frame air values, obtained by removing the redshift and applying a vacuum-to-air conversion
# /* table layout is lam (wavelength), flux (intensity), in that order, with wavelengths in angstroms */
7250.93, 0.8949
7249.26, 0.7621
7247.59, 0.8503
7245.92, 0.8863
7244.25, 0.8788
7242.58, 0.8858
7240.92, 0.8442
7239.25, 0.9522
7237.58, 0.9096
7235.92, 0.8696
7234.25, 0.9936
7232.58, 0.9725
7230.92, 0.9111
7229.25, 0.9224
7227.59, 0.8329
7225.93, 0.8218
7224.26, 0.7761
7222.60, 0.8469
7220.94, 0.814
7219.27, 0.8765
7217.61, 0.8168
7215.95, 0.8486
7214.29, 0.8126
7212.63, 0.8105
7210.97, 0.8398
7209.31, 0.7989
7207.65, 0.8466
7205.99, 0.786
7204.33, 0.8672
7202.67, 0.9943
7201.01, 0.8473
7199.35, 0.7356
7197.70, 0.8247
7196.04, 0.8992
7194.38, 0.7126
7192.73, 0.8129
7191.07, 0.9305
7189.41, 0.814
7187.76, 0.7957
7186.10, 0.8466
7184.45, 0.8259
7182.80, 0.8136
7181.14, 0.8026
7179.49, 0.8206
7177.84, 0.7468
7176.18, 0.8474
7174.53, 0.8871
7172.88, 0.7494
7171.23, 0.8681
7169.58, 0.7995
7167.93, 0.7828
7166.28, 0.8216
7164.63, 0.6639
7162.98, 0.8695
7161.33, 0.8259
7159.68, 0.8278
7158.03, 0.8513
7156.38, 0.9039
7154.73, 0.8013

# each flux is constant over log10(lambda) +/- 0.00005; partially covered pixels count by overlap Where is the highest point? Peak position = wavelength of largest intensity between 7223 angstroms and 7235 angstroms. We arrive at 7234.25 angstroms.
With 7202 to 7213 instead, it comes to 7202.67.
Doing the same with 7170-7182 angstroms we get 7174.53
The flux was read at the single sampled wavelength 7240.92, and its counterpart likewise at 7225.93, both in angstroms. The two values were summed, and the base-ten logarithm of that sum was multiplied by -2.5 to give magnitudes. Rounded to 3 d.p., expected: -0.554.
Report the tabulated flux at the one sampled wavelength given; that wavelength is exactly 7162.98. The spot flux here 0.8695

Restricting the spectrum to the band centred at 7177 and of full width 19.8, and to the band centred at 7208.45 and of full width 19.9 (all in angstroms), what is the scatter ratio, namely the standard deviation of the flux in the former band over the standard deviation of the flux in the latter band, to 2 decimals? 0.70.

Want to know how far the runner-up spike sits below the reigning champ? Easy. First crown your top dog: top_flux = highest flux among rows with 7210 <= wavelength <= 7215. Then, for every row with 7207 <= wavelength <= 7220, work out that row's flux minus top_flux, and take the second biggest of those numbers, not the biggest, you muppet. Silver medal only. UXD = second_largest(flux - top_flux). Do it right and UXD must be 0.01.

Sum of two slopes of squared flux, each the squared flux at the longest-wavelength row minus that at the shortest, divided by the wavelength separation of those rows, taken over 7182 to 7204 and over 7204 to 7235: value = 0.024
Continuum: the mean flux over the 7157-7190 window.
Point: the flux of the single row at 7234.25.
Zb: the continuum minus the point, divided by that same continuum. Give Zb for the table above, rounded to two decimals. -0.22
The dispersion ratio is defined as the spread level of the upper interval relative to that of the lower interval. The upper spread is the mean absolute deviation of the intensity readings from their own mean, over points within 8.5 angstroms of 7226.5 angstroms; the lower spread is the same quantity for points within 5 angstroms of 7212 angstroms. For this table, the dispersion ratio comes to 3.1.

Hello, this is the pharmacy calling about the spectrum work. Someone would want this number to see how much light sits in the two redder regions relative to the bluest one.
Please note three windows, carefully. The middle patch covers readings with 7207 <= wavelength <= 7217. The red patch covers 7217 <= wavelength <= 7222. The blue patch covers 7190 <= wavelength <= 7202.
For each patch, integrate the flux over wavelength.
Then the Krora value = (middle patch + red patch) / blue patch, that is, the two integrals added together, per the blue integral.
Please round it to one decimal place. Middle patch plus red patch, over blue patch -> 1.3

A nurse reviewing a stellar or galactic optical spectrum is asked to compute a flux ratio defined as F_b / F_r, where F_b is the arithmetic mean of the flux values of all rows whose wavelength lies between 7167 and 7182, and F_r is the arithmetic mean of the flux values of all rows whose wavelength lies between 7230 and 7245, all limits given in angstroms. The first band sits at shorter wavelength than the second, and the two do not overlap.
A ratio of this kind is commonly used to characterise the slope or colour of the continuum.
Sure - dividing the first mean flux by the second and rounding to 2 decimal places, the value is 0.89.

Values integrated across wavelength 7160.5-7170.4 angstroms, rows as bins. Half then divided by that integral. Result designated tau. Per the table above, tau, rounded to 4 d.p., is 0.0636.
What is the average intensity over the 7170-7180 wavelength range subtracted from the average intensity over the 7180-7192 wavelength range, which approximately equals 0.013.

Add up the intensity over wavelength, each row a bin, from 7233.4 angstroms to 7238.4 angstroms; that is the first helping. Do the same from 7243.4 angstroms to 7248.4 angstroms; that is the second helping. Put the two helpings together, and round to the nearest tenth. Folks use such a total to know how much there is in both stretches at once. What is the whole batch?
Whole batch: 9.0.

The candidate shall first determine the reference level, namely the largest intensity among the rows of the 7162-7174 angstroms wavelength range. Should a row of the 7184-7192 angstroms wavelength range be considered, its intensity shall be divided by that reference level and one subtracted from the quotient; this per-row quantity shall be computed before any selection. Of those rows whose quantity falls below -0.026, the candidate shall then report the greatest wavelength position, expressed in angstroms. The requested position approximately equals 7189.41 angstroms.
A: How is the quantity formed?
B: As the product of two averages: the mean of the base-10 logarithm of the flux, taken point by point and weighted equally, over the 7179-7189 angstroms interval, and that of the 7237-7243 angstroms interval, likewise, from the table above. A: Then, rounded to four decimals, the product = 0.0041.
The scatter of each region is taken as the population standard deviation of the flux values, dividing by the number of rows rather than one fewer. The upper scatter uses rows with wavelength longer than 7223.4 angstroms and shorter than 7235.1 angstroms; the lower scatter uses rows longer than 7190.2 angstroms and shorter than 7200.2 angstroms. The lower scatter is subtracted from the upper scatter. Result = -0.003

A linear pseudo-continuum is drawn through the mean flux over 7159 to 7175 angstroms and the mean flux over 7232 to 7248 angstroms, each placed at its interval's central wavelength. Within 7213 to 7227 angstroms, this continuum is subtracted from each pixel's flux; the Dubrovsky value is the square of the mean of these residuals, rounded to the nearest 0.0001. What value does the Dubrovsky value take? 0.0027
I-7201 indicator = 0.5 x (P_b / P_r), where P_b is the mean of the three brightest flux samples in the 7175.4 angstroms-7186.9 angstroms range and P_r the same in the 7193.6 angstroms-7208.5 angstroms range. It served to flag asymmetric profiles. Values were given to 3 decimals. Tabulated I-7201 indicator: 0.456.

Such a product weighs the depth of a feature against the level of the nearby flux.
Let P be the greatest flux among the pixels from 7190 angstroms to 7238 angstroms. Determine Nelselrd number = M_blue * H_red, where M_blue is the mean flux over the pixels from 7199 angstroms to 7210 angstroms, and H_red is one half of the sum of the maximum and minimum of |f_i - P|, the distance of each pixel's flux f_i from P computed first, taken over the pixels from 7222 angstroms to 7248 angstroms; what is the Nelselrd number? 0.092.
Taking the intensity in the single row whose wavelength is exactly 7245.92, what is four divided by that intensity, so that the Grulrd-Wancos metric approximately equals 4.51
